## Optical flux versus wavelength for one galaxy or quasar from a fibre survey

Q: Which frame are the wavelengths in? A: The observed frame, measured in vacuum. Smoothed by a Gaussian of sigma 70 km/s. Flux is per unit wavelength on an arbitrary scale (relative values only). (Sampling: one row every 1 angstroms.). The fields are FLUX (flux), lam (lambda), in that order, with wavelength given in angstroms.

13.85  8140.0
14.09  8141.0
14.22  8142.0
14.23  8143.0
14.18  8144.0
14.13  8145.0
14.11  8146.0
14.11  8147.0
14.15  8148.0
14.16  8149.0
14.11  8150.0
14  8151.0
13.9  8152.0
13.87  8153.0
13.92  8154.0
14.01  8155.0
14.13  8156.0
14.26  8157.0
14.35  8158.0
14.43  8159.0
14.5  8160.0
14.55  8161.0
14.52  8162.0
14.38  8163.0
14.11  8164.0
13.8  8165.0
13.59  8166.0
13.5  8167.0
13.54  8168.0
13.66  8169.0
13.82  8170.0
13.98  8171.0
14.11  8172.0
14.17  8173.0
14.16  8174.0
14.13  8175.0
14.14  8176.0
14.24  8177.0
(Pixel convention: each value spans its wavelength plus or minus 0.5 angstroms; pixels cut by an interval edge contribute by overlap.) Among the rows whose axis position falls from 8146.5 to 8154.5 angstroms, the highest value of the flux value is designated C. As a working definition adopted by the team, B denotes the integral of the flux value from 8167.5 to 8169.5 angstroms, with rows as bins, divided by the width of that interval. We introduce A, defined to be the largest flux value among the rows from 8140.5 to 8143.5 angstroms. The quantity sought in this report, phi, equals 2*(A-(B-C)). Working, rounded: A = 14.23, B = 13.6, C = 14.16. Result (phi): 29.6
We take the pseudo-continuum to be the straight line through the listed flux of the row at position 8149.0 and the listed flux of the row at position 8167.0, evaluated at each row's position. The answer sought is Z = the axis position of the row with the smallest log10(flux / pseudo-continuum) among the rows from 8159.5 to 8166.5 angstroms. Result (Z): 8166.0 angstroms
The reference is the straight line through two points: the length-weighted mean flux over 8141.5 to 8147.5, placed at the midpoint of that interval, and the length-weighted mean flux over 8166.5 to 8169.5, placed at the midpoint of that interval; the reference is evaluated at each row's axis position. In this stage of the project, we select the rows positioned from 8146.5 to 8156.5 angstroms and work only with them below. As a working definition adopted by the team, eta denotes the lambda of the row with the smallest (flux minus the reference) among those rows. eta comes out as 8153.0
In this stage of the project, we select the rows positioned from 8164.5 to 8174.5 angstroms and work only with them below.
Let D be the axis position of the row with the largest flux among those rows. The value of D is 8173.0 angstroms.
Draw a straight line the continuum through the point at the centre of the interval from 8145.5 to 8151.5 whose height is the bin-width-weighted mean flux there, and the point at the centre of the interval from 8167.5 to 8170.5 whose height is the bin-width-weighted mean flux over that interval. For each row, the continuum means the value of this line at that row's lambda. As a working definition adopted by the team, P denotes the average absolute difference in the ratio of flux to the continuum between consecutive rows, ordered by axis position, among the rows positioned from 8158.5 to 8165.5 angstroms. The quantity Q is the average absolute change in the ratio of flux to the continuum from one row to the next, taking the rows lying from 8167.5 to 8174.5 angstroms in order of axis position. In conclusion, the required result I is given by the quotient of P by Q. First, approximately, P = 0.0100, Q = 0.009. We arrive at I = 1.1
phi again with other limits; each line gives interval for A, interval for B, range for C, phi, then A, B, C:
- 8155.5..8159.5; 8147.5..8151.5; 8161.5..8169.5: 29.7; 14.43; 14.1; 14.52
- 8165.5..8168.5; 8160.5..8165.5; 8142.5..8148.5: 27.1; 13.59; 14.3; 14.23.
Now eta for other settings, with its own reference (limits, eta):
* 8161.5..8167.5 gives 8167.0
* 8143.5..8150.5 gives 8145.0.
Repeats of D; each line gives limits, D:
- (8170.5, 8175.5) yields 8173.0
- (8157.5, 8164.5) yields 8161.0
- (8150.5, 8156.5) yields 8156.0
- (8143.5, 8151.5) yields 8144.0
